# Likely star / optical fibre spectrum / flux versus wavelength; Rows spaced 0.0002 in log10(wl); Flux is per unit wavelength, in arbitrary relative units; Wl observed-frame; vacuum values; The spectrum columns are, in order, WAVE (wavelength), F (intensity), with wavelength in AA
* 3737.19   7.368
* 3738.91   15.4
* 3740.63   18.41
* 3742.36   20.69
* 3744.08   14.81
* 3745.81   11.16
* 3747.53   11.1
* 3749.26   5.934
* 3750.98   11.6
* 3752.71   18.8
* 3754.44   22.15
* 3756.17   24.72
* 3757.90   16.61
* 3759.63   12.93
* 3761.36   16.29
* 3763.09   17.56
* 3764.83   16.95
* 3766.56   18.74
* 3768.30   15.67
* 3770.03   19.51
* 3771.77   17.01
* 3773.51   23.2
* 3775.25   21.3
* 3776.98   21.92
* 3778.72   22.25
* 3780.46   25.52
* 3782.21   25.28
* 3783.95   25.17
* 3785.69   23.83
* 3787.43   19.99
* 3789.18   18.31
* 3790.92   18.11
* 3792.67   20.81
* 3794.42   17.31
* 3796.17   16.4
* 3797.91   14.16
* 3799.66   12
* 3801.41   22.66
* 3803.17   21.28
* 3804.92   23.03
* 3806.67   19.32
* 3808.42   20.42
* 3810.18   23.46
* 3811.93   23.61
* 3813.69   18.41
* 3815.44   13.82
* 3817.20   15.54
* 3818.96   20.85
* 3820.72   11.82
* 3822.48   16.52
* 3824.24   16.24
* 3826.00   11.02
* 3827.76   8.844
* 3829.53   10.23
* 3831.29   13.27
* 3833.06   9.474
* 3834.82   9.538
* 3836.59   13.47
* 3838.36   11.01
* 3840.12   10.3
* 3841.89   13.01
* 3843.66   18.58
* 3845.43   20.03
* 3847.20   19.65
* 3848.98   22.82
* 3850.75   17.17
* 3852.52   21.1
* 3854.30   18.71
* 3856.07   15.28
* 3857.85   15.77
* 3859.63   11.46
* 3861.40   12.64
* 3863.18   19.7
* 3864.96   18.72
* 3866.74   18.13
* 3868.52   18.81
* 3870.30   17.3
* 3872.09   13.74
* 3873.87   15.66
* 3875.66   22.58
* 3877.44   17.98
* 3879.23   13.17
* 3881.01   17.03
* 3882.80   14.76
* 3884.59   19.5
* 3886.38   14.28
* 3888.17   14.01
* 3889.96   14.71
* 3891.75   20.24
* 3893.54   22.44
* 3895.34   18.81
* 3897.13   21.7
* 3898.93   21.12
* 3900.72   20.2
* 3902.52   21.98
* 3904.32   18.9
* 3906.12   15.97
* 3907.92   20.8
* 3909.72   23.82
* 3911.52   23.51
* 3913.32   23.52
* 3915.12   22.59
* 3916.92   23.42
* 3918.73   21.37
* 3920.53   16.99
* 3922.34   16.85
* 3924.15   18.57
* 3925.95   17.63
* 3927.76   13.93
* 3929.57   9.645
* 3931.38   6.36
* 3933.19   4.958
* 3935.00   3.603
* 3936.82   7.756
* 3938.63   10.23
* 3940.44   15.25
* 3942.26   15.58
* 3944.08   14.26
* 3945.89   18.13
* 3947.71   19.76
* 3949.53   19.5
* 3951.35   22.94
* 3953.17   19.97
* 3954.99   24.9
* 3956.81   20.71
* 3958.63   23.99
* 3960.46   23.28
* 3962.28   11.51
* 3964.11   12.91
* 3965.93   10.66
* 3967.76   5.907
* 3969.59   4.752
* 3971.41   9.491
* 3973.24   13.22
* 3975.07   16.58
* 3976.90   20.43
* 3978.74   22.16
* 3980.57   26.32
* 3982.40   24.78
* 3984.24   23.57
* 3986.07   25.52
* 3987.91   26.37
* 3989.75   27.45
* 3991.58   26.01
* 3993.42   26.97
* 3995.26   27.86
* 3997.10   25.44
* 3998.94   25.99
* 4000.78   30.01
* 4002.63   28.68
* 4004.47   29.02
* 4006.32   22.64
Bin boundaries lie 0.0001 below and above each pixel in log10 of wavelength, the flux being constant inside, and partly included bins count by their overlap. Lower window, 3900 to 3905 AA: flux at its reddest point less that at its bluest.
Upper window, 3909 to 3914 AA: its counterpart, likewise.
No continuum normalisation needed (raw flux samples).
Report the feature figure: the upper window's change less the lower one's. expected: 1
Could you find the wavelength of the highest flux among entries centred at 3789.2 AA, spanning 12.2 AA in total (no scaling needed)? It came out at 3783.95 AA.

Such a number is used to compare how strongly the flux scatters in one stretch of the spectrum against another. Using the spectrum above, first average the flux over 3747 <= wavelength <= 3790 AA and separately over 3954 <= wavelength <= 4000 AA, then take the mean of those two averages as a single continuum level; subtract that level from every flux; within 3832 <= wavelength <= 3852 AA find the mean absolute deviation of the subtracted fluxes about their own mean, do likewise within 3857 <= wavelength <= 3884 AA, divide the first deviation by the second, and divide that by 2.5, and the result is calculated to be 0.69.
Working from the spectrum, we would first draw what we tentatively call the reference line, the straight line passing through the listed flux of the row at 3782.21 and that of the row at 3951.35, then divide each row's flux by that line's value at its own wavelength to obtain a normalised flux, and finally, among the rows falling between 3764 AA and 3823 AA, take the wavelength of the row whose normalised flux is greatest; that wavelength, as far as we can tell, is 3780.46 AA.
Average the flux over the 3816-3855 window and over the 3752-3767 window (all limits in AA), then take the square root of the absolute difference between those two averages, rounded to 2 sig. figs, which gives 1.8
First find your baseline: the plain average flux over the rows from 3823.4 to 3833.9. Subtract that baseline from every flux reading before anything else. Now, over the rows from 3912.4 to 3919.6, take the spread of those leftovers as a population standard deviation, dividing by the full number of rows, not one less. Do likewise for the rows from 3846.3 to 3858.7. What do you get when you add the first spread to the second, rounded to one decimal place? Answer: 3.4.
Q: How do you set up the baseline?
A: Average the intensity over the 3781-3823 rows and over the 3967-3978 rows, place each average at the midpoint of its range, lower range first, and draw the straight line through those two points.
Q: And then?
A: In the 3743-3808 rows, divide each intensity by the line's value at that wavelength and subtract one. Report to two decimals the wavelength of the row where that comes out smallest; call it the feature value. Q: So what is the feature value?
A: 3749.26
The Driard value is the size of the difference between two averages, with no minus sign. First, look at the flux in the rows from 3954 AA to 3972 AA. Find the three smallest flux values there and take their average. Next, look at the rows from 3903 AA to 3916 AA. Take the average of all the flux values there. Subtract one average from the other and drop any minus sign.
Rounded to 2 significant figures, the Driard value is 15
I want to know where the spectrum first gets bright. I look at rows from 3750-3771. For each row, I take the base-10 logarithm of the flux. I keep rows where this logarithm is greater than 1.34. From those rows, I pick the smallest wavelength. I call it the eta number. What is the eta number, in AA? 3754.44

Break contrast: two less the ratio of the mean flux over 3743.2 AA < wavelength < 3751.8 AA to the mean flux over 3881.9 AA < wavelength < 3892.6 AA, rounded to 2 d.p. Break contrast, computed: 1.33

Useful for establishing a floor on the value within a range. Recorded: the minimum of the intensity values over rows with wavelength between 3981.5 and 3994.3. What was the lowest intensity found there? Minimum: 23.57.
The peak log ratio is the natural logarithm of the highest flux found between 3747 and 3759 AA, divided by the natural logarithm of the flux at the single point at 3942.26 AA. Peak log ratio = 1.17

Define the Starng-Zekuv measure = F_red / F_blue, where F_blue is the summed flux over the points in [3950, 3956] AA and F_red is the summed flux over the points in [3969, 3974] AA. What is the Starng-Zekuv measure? 0.40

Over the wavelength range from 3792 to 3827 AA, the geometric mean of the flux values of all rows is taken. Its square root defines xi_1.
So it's 4.2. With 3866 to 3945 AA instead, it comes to 4.0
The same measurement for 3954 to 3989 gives 4.1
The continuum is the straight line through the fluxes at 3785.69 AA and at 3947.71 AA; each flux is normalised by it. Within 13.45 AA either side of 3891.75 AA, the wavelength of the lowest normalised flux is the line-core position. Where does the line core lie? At 3879.23 AA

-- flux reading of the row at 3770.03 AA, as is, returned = 19.51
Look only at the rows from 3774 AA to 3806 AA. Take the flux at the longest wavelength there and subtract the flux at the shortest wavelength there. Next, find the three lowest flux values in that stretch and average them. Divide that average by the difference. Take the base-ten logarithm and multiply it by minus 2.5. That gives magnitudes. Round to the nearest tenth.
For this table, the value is -2.3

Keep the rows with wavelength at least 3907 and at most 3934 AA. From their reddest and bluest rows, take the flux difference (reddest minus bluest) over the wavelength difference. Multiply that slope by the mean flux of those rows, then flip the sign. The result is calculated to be 11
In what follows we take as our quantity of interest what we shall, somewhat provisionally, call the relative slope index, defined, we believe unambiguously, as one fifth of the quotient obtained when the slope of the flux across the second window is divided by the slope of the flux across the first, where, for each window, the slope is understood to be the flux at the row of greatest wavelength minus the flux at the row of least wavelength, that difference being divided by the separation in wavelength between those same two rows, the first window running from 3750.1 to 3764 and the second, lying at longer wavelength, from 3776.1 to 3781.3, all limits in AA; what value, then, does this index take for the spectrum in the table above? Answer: 0.4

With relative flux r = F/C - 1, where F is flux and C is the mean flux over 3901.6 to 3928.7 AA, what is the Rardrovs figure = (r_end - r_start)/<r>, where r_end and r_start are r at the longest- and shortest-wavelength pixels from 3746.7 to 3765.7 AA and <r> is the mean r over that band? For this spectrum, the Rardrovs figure -1.4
